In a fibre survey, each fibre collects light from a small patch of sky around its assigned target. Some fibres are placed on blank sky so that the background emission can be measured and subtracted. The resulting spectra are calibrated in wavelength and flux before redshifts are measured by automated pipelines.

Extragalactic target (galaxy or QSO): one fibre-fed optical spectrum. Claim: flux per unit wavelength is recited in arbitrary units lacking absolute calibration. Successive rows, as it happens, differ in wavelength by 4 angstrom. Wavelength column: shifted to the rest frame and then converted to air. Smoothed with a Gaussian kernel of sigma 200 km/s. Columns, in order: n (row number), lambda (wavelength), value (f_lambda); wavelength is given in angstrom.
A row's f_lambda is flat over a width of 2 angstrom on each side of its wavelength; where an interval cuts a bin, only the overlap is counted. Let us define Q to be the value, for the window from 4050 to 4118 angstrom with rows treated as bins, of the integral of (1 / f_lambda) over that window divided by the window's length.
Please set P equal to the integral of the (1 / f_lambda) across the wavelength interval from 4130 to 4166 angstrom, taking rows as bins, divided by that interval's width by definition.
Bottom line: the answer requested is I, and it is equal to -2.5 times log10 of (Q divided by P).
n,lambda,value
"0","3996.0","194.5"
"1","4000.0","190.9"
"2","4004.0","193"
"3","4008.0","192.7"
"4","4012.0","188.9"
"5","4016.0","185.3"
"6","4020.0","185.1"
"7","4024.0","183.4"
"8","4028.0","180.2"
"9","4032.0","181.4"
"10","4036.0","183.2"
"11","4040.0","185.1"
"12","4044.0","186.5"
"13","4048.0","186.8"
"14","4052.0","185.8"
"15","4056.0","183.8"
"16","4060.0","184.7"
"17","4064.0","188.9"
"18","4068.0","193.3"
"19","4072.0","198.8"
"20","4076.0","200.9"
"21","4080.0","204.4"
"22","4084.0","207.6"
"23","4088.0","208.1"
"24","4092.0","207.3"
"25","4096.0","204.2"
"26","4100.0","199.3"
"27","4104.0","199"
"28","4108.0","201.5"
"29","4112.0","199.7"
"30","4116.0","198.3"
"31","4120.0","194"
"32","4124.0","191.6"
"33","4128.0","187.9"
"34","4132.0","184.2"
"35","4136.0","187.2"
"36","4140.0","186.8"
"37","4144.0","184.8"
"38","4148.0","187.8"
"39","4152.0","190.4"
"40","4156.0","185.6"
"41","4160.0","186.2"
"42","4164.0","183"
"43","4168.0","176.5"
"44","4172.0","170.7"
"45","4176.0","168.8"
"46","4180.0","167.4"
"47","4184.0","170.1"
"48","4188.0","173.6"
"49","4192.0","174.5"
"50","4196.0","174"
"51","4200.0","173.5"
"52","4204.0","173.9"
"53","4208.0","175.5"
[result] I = 0.06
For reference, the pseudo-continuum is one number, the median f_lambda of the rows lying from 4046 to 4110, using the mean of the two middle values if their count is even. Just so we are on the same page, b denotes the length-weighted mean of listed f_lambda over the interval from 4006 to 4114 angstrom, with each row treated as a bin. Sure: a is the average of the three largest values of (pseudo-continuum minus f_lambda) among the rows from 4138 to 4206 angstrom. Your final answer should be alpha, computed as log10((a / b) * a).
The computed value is 0.68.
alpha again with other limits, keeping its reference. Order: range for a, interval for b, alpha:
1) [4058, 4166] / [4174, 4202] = 0.13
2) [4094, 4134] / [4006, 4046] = -0.17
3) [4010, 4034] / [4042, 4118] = 0.19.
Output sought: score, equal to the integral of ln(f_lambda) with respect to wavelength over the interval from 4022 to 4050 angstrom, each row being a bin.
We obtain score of 146.0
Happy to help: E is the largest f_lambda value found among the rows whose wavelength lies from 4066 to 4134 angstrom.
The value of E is 208.1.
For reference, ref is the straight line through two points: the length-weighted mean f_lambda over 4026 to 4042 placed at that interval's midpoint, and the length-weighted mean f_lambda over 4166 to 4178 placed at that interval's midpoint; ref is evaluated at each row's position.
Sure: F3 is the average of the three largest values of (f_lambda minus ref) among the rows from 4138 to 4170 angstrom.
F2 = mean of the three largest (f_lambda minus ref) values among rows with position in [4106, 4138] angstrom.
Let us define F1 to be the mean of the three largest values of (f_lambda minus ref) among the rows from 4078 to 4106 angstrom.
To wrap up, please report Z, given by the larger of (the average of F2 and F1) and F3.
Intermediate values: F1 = 29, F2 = 23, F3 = 15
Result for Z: 26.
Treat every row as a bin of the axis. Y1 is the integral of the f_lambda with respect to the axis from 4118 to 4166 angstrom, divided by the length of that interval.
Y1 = 187.5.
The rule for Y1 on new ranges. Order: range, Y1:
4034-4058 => 185.2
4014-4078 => 187.1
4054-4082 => 193.5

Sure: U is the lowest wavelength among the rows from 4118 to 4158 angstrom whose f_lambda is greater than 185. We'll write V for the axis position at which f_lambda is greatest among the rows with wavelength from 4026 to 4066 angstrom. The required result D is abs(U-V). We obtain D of 56 angstrom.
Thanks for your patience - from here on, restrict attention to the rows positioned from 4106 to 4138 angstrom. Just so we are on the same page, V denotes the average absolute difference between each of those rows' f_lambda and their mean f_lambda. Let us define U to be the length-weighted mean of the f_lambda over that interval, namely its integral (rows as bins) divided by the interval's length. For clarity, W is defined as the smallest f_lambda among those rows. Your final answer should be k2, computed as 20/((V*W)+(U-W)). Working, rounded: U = 193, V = 5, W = 184.2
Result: 0.020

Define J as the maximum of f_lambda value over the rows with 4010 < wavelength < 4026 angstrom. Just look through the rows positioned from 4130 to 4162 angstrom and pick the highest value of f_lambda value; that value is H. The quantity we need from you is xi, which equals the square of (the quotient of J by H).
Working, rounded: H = 190.4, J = 188.9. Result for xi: 0.98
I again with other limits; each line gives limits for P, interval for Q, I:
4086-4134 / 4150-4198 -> -0.12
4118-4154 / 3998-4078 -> 0.00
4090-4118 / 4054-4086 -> -0.03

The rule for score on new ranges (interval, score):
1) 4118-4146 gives 146.6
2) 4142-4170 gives 146.1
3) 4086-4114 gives 148.7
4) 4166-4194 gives 144.1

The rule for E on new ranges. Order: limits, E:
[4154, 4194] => 186.2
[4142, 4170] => 190.4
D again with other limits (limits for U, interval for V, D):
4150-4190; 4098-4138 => 44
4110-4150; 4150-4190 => 40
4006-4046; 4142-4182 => 144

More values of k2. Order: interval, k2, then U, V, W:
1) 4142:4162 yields 0.063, 187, 2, 184.8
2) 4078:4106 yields 0.034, 204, 3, 199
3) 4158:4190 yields 0.021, 175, 6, 167.4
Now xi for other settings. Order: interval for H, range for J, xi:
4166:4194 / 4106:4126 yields 1.30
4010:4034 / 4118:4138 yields 1.05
